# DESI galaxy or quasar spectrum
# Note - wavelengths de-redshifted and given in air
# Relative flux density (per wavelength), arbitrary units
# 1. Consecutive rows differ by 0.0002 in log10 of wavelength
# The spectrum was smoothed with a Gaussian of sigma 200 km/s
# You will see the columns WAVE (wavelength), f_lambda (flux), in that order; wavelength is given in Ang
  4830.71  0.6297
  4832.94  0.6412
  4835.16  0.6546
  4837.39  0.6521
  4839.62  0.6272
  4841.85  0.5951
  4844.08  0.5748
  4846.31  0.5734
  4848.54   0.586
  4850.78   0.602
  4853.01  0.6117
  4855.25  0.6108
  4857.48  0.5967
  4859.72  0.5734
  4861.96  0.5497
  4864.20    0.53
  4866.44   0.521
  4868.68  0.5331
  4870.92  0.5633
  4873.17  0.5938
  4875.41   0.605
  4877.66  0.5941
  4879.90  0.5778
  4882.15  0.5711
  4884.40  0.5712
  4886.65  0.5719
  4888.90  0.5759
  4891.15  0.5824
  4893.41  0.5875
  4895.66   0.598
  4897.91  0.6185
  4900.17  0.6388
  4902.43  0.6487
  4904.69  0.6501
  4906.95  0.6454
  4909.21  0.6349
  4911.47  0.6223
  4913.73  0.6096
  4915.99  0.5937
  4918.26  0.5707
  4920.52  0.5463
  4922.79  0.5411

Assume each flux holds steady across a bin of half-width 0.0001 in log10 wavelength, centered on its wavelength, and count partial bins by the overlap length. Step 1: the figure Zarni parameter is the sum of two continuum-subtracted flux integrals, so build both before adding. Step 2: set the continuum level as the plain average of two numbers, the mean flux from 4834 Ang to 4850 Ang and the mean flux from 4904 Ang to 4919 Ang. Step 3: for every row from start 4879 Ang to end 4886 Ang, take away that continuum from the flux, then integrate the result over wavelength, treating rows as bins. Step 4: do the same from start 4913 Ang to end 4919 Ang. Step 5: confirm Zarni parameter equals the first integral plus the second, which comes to -0.42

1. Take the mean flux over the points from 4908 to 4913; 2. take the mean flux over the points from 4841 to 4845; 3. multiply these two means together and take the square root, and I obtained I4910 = 0.606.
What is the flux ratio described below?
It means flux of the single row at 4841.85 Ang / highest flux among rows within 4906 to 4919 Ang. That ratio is 0.92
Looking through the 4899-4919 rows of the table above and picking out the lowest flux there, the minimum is 0.5707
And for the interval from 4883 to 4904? 0.5712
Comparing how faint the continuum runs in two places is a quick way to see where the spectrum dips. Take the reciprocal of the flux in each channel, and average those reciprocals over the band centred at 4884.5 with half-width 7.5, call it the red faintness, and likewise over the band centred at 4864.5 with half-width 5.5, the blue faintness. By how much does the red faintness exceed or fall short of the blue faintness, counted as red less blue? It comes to -0.12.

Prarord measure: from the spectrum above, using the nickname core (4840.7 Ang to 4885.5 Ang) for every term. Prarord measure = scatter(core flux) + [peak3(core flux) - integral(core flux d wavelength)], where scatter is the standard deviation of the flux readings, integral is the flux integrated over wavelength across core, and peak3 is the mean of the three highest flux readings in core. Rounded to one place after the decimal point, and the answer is -25.2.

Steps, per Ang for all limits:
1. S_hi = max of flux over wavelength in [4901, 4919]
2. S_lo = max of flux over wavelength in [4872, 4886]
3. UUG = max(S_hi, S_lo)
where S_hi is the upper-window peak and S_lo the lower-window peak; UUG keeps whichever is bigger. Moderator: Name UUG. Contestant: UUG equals 0.65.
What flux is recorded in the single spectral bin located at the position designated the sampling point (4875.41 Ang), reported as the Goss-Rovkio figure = 0.605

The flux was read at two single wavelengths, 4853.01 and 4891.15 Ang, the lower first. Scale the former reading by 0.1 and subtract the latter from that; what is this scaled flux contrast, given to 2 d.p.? -0.52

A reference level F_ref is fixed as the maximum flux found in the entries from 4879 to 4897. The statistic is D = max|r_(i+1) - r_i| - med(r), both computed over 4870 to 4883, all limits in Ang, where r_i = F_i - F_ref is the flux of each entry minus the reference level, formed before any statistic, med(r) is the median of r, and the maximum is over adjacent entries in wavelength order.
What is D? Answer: 0.043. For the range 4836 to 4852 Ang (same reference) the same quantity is 0.035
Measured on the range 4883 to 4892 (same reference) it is 0.031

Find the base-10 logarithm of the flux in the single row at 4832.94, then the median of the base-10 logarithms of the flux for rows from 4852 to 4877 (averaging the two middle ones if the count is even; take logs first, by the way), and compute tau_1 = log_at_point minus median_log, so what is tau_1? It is 0.049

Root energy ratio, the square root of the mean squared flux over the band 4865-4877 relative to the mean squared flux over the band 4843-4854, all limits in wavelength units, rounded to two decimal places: 0.96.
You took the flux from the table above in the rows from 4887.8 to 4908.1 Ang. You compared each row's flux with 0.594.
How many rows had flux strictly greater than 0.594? 6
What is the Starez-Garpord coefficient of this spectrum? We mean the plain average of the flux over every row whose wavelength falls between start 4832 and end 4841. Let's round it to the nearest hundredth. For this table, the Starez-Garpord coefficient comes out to 0.64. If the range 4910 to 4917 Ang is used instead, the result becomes 0.61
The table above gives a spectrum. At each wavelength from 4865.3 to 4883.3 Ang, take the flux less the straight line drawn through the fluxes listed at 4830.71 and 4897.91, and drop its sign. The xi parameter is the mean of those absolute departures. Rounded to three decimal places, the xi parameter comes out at 0.053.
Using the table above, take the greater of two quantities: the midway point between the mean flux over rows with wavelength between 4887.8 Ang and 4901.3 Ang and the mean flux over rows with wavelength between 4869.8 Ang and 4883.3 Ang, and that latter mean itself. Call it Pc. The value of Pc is 0.592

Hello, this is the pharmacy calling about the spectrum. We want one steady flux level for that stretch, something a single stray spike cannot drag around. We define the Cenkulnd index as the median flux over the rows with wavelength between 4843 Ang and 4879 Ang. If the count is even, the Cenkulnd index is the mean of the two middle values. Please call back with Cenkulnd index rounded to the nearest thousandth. 0.580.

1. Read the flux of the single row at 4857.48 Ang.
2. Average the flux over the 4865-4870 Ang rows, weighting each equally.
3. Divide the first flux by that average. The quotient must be 1.13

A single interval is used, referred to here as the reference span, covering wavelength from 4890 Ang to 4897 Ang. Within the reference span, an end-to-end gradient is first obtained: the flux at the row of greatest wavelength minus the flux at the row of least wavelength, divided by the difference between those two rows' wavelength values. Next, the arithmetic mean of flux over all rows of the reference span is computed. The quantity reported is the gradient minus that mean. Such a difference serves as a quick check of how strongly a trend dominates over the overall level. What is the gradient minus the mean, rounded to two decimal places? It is -0.59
